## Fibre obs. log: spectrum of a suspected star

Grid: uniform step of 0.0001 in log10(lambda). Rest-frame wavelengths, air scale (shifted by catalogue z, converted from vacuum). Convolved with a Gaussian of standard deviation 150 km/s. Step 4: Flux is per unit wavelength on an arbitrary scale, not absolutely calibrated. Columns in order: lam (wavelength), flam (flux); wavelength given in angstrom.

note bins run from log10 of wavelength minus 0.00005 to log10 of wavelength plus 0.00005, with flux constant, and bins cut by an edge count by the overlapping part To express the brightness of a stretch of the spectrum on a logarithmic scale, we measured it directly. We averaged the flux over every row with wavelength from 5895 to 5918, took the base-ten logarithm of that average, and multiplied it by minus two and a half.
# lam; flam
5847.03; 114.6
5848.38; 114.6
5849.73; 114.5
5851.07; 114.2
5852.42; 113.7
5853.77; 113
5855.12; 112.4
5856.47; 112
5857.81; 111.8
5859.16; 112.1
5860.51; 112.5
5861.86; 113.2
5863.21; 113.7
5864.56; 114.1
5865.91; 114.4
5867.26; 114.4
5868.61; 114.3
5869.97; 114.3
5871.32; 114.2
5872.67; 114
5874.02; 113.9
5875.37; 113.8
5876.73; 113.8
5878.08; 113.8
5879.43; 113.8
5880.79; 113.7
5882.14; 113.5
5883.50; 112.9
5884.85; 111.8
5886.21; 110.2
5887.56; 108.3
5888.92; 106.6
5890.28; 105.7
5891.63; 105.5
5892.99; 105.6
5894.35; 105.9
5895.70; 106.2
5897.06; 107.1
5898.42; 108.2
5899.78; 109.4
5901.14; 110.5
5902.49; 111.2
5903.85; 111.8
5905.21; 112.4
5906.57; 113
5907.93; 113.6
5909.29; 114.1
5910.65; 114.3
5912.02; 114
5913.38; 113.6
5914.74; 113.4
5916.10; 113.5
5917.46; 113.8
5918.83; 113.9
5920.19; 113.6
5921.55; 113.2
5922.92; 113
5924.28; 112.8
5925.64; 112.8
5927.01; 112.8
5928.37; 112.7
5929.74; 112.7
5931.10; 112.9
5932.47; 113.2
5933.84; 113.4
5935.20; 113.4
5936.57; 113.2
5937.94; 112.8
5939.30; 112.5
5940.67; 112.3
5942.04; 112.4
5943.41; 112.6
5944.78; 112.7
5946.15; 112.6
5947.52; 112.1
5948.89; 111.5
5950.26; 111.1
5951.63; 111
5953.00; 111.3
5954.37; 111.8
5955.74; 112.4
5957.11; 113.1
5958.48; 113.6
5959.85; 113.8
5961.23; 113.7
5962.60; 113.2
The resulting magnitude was -5.121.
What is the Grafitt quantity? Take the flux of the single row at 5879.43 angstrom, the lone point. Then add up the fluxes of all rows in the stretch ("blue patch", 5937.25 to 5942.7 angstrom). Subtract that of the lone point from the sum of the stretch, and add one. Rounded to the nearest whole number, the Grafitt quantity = 337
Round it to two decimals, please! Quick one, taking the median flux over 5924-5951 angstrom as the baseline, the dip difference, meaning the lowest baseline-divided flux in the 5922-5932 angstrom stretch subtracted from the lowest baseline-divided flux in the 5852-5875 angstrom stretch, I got -0.01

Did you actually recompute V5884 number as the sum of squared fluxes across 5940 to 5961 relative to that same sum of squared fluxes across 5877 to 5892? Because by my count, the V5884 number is 1.4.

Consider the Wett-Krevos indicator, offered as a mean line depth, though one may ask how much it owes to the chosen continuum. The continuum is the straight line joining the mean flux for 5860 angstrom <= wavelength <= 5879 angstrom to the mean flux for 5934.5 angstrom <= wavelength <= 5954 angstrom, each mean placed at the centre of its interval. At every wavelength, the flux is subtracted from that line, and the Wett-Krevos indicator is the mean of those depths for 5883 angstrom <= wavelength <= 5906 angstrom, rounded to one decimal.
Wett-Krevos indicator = 4.6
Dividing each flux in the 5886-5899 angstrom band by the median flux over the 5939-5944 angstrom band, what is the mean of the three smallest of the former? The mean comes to 0.94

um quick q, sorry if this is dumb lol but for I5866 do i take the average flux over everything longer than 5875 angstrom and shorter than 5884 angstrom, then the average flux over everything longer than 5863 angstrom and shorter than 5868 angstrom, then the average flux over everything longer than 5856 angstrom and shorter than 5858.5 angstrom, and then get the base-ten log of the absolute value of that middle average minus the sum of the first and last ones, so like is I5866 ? 2.047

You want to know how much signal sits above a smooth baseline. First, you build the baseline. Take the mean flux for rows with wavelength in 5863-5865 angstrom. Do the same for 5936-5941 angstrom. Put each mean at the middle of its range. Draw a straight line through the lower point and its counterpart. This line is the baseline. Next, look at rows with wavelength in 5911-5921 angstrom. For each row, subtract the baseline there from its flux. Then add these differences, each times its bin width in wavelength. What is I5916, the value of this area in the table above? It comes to 6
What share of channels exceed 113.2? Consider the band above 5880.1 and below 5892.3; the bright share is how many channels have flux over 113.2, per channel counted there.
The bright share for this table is 0.2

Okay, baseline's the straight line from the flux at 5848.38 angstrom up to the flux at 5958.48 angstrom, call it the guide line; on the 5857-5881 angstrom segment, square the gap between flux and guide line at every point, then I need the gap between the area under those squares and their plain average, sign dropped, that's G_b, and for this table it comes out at 28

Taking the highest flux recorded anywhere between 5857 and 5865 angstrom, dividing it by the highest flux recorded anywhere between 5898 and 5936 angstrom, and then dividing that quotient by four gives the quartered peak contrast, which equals 0.250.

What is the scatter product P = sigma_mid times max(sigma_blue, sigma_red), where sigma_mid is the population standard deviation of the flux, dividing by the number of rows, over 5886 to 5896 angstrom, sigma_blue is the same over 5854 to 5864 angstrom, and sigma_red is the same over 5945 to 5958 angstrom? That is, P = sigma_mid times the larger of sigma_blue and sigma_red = 1.1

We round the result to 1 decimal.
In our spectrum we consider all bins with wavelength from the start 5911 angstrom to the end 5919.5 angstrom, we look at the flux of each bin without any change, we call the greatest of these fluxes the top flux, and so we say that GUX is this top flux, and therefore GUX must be 114.0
